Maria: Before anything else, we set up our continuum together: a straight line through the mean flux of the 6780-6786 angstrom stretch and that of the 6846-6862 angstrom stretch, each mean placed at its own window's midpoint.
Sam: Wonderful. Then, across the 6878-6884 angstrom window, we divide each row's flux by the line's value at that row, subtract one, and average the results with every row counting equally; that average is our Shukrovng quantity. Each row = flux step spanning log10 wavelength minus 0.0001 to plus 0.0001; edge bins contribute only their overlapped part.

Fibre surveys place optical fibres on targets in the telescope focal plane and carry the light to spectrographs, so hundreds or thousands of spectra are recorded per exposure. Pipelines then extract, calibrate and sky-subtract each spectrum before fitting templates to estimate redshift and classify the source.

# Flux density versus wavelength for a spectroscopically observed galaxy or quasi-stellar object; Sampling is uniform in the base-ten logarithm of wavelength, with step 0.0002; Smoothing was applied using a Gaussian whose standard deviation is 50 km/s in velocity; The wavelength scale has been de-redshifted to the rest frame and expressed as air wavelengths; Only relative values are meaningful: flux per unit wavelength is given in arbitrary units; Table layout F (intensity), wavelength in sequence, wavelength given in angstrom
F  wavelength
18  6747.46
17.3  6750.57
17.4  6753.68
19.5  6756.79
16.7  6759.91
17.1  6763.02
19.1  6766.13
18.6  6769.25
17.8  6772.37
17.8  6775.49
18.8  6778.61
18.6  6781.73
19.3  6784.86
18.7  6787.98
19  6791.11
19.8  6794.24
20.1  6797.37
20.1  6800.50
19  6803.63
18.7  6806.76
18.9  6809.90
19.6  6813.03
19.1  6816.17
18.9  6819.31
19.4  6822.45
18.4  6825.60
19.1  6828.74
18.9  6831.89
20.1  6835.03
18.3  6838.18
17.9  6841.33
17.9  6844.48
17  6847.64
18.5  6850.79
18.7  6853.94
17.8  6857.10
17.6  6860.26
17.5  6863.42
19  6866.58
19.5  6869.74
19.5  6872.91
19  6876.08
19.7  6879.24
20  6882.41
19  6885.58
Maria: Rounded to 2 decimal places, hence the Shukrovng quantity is 0.13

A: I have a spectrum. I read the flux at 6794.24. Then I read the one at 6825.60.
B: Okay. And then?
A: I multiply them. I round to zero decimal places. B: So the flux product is 364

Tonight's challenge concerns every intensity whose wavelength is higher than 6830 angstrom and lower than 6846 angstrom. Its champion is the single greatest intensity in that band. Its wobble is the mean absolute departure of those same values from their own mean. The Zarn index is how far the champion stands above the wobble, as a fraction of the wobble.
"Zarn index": 28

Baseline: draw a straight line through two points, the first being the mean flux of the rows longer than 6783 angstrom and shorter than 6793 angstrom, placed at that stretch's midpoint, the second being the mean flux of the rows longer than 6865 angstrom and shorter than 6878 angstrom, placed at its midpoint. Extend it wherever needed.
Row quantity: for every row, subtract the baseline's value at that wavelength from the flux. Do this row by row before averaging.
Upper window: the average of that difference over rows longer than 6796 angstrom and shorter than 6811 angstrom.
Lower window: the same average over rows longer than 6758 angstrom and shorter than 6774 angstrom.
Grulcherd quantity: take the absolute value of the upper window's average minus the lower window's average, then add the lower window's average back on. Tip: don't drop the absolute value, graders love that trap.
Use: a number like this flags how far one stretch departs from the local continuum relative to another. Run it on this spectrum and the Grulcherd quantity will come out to 0.31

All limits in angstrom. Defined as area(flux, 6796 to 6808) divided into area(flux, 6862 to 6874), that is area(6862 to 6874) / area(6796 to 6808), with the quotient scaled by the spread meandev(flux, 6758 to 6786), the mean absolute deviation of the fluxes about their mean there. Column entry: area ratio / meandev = 1.3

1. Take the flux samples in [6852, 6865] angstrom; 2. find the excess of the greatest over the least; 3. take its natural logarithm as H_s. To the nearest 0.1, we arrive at 0.2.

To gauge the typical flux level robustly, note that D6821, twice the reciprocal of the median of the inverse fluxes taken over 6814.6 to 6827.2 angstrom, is 38.0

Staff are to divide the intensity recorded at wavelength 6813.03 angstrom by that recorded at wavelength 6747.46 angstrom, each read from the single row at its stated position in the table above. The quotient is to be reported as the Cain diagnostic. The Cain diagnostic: 1.09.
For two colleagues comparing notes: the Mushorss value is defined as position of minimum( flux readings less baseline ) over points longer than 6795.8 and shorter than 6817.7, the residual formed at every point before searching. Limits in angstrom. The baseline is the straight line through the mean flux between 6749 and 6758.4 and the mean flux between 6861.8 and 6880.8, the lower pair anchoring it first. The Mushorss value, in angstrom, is 6806.76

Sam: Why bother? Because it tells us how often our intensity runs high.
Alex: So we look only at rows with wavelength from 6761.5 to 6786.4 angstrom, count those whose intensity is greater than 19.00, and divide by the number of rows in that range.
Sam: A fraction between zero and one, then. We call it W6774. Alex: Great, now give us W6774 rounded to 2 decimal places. 0.25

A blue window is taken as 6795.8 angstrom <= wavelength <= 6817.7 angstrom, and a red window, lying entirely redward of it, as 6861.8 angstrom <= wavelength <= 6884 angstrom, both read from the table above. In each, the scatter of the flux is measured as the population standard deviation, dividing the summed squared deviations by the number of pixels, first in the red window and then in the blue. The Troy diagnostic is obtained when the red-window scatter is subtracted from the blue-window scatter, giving -0.2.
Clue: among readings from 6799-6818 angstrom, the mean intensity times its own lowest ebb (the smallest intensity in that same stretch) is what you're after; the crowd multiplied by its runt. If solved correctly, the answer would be 360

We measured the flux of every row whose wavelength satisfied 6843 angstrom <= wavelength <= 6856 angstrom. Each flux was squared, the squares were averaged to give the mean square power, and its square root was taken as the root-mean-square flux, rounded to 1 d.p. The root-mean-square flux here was 18.0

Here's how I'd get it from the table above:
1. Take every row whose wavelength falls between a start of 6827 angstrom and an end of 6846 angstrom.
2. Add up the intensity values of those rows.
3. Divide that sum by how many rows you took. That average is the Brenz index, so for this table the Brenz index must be 18.7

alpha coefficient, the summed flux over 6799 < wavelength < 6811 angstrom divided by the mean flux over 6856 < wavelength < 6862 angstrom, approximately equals 4.3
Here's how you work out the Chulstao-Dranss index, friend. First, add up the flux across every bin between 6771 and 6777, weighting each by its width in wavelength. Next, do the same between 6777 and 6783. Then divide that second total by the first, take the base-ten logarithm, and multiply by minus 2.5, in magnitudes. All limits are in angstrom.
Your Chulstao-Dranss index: -0.05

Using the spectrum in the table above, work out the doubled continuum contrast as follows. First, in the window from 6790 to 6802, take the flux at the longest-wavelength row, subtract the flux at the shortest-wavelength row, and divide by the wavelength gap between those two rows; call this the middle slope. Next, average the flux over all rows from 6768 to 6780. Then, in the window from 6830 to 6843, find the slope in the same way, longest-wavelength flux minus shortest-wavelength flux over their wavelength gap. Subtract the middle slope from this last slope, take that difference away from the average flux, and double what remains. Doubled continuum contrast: 36.9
